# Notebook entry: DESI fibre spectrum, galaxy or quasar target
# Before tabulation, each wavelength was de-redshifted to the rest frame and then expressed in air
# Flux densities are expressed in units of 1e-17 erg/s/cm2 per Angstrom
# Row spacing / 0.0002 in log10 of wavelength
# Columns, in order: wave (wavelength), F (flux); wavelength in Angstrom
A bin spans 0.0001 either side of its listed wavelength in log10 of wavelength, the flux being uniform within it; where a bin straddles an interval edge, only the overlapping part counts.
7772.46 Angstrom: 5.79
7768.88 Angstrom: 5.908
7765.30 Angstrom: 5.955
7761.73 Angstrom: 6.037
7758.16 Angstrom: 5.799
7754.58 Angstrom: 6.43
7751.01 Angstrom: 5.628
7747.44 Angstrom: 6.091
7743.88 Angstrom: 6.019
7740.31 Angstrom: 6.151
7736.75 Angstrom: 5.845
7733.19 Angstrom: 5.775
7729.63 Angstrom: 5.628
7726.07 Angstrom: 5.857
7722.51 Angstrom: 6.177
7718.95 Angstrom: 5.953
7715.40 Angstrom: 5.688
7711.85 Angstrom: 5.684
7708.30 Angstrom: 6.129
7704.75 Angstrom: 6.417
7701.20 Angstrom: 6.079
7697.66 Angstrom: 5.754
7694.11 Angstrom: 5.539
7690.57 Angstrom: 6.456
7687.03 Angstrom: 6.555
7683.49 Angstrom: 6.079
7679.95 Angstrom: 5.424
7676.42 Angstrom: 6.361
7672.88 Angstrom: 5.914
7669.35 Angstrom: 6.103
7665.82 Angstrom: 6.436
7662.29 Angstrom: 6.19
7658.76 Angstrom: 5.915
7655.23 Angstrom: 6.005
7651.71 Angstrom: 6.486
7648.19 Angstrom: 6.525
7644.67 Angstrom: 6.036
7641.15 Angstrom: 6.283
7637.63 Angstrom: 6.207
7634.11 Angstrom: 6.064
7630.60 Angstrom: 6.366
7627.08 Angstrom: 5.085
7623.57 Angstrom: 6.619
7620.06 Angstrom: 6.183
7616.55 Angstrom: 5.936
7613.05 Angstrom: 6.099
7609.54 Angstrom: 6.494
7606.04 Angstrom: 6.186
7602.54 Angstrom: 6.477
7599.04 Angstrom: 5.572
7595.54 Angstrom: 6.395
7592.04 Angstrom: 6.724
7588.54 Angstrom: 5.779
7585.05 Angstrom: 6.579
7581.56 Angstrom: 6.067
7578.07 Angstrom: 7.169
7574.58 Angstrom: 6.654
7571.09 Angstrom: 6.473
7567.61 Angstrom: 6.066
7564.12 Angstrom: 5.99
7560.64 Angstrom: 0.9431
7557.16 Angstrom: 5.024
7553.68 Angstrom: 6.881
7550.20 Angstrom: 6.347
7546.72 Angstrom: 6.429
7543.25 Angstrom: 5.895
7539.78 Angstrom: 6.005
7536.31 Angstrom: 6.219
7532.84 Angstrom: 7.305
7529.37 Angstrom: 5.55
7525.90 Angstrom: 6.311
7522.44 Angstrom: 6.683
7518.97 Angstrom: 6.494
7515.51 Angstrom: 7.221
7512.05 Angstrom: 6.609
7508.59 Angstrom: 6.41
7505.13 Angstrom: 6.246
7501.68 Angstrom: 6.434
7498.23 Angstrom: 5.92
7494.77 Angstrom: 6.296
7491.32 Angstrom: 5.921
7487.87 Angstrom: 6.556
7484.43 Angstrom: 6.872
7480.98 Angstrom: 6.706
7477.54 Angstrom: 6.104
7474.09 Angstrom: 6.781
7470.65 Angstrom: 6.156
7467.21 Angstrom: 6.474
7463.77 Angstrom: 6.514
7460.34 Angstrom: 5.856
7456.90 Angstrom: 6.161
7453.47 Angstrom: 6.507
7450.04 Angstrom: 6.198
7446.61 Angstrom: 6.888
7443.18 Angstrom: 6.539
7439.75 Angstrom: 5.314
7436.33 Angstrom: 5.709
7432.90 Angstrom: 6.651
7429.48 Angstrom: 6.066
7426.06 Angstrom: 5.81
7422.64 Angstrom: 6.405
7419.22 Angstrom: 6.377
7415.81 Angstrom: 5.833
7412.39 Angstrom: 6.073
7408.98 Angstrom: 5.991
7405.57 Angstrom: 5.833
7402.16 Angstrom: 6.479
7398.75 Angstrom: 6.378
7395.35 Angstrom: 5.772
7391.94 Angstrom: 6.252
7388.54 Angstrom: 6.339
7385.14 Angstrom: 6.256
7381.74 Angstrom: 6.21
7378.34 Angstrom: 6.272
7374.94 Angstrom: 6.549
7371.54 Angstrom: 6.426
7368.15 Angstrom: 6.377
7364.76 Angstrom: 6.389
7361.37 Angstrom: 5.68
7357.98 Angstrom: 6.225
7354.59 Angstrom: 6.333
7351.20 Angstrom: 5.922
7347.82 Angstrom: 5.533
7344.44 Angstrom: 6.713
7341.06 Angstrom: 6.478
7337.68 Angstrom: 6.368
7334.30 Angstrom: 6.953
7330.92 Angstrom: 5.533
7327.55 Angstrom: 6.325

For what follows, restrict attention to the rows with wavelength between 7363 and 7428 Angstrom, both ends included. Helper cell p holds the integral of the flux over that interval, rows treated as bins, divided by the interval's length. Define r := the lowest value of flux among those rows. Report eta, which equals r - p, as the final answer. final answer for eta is -0.4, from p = 6.21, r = 5.772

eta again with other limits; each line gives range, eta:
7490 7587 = -5.2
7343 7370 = -0.6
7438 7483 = -1.0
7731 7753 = -0.3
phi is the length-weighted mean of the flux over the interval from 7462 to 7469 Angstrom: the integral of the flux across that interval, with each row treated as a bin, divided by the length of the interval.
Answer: 6.49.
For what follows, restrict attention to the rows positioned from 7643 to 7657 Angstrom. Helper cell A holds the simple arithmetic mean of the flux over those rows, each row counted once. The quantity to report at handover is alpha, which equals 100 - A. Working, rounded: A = 6.26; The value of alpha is 93.7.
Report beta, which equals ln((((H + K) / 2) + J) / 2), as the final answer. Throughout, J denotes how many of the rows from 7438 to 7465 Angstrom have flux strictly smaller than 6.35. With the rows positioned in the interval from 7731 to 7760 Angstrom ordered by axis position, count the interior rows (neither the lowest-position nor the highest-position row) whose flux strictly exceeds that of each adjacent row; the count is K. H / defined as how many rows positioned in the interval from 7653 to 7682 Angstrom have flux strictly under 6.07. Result 1.3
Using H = 4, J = 4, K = 3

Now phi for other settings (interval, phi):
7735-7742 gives 6.00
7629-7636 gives 6.21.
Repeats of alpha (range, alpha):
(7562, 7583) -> 93.6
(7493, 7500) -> 93.9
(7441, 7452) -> 93.5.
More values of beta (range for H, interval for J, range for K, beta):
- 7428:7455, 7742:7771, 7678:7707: 1.5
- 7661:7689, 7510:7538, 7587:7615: 1.0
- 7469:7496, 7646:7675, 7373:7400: 1.1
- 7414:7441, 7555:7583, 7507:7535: 1.4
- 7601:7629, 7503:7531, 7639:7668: 0.8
